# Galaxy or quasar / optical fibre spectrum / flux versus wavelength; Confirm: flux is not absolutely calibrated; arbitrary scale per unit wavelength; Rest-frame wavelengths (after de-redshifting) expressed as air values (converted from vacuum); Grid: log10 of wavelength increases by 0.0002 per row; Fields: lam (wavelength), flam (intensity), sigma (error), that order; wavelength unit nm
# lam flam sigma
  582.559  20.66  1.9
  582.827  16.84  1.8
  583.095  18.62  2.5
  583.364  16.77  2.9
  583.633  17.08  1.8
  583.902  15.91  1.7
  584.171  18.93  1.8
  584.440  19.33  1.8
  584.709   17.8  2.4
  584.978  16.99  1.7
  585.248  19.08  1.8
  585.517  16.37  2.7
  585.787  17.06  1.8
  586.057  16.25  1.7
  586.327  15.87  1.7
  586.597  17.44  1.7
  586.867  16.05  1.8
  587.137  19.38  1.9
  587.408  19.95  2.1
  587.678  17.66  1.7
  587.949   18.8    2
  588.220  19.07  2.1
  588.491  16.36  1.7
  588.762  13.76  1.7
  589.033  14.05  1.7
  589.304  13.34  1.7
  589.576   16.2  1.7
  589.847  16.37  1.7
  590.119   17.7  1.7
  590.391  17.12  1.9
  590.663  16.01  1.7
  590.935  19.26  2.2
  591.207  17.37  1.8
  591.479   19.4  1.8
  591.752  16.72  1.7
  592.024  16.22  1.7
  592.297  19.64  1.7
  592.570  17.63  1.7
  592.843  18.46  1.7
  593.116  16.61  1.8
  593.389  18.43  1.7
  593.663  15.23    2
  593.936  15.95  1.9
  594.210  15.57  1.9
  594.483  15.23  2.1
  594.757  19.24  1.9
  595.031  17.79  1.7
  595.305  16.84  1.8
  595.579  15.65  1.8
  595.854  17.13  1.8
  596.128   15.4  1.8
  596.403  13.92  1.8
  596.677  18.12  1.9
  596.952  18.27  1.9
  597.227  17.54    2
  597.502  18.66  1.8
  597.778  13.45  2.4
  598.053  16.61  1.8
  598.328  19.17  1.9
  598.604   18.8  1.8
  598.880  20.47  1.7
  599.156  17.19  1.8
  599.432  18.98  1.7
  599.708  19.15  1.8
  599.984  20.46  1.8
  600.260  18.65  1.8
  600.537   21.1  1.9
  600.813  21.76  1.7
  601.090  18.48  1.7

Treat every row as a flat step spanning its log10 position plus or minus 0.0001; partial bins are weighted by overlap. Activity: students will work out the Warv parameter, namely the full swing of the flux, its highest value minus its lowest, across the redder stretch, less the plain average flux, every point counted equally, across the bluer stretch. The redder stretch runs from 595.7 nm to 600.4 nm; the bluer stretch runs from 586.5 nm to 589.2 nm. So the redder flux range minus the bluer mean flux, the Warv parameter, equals -10.2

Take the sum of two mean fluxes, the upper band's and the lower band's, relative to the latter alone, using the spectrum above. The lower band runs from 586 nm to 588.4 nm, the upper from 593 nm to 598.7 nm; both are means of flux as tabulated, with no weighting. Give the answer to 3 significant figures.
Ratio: 1.94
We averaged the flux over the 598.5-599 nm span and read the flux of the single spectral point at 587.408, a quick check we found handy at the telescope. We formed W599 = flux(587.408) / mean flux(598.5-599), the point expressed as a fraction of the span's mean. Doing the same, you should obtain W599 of 1.02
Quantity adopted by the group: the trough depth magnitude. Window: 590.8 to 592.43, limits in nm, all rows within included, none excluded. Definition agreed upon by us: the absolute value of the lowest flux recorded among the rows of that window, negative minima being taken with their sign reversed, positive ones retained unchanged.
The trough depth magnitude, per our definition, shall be 16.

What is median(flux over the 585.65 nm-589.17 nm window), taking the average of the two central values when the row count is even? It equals 17.1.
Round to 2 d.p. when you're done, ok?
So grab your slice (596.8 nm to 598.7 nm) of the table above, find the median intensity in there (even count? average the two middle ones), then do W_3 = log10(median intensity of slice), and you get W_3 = 1.26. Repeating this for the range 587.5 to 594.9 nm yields 1.22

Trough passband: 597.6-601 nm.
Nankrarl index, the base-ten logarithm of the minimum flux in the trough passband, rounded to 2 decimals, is 1.13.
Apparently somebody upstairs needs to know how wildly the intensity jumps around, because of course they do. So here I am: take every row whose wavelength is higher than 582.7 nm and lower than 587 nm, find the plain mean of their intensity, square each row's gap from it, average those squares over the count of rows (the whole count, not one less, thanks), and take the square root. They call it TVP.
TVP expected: 1.1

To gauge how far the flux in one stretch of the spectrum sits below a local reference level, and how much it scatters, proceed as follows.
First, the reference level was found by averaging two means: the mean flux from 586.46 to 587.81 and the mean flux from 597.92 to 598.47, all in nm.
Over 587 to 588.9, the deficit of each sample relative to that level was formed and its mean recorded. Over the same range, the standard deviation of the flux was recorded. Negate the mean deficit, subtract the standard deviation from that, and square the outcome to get 5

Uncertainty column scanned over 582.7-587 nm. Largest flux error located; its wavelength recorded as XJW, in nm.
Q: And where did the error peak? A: 583.364 nm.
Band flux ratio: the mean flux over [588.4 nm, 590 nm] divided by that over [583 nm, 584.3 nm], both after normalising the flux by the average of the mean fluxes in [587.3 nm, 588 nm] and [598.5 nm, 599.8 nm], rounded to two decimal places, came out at 0.86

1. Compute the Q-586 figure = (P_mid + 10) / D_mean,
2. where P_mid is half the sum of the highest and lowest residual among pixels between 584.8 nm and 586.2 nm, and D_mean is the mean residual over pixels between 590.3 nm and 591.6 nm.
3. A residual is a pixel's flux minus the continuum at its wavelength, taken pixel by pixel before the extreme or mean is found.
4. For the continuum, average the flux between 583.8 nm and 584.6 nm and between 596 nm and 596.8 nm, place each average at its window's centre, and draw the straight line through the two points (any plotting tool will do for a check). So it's 10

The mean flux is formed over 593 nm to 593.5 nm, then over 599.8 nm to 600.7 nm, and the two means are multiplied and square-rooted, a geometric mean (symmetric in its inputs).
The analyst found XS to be 18.8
